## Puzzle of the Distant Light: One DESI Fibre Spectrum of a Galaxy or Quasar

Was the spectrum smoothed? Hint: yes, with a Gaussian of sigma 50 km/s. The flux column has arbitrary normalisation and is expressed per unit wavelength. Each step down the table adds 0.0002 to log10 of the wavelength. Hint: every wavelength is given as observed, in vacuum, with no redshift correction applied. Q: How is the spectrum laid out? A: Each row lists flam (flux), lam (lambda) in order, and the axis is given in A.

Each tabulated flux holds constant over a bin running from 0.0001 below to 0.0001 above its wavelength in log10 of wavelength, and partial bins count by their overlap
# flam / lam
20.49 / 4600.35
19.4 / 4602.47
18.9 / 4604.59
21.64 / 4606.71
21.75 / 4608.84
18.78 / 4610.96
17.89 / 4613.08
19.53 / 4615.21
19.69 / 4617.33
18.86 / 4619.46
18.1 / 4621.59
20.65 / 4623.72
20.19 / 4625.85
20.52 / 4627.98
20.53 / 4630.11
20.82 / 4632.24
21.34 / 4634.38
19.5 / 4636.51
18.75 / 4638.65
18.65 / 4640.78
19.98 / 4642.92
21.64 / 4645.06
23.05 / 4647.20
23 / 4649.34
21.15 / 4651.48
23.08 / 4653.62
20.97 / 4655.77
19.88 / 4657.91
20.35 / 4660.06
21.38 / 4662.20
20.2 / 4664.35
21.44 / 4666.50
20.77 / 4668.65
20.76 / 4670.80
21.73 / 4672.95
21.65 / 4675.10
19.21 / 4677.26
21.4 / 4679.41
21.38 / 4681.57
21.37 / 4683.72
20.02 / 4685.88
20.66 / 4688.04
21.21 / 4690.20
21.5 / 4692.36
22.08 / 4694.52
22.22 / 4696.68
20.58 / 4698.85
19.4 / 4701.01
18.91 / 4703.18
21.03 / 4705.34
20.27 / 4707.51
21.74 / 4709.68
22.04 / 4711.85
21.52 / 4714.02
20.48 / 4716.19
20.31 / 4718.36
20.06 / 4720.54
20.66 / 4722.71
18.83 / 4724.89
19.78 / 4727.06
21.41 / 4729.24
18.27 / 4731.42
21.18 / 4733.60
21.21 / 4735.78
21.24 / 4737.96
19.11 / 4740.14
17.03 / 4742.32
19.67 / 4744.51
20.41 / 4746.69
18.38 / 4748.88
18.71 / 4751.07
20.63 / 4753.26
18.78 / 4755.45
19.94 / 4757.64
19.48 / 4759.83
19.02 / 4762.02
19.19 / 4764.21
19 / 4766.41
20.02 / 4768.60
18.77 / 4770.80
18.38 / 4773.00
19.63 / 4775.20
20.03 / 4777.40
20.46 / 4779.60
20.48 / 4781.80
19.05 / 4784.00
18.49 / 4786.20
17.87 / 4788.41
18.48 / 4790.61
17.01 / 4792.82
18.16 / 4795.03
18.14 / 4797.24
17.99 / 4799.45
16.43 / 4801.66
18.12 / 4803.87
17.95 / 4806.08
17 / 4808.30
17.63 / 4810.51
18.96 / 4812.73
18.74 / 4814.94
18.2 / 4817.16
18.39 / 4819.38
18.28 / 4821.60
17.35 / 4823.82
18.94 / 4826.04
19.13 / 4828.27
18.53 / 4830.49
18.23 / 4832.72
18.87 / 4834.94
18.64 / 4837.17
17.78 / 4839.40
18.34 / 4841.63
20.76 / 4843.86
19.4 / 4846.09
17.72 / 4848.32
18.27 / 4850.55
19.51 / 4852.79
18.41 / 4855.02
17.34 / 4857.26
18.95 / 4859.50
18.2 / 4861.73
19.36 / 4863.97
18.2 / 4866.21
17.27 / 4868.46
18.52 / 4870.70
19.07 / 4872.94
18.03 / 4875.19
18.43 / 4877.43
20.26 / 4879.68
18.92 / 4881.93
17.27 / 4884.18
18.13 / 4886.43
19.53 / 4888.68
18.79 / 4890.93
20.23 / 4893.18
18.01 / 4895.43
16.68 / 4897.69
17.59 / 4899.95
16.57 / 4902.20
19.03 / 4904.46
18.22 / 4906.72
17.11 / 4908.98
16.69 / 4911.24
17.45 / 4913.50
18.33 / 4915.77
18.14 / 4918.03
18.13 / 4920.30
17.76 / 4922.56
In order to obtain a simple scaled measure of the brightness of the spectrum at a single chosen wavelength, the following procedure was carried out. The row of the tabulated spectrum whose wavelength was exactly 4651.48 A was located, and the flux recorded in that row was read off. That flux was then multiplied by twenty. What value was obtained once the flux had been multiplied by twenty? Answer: 423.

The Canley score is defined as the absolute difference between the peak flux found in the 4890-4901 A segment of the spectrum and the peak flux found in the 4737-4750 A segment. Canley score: 1.0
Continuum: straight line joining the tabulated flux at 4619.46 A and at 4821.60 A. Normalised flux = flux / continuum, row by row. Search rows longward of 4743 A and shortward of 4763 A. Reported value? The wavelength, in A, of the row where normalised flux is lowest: 4748.88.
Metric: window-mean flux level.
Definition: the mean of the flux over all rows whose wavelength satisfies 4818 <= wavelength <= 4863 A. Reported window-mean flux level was 18.6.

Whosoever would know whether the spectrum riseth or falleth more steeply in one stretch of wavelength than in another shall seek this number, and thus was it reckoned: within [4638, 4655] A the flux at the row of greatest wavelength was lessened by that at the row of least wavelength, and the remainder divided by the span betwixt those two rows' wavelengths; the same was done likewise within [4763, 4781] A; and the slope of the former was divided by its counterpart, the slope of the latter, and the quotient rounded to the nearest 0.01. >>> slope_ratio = 3.51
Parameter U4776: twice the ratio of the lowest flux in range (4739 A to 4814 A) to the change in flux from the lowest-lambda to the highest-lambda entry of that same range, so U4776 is -219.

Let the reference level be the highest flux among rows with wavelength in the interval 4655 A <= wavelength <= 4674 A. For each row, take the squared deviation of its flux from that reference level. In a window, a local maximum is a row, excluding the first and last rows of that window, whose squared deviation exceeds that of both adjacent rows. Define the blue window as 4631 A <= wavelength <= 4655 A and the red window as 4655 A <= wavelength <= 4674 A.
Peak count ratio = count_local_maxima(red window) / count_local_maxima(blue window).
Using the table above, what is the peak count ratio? 1.50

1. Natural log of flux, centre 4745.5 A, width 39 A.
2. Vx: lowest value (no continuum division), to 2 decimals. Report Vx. 2.83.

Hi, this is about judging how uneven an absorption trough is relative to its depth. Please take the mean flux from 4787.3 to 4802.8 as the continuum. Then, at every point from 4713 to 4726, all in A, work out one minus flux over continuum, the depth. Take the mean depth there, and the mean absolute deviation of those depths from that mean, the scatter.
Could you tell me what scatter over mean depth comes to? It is -0.22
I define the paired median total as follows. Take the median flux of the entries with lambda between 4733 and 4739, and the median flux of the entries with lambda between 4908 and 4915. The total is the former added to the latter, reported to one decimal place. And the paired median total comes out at 38.3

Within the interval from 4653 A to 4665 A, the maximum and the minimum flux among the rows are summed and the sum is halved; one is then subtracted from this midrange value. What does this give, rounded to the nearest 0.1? 20.5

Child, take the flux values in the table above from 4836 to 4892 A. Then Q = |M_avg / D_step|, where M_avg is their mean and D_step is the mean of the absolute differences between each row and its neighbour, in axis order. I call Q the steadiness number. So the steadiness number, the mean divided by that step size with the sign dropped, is 16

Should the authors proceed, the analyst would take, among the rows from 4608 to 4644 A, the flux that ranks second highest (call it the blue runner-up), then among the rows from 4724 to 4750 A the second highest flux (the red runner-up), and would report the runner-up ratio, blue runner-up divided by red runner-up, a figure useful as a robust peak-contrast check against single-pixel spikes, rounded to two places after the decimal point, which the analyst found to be 1.00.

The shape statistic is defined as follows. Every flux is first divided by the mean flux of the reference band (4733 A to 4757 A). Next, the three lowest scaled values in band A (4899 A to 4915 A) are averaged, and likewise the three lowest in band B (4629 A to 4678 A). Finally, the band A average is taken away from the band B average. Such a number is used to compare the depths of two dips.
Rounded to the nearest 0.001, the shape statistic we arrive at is 0.106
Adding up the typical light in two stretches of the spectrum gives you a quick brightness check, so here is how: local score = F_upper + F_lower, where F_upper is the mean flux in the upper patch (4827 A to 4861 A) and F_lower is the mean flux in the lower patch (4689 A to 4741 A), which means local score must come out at 39.3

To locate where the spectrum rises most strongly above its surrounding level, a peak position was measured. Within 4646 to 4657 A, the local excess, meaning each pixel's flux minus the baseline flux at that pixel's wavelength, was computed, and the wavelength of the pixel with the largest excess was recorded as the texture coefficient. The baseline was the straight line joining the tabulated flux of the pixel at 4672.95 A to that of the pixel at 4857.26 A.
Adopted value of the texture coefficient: 4653.62 A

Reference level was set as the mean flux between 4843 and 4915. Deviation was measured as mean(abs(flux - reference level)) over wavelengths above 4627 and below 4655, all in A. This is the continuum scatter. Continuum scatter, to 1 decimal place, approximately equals 2.6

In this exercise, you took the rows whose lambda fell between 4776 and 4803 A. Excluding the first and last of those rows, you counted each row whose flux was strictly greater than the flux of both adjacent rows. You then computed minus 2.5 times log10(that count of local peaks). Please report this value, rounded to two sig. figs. -1.2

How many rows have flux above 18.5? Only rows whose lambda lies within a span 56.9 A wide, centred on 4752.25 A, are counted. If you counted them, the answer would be 22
